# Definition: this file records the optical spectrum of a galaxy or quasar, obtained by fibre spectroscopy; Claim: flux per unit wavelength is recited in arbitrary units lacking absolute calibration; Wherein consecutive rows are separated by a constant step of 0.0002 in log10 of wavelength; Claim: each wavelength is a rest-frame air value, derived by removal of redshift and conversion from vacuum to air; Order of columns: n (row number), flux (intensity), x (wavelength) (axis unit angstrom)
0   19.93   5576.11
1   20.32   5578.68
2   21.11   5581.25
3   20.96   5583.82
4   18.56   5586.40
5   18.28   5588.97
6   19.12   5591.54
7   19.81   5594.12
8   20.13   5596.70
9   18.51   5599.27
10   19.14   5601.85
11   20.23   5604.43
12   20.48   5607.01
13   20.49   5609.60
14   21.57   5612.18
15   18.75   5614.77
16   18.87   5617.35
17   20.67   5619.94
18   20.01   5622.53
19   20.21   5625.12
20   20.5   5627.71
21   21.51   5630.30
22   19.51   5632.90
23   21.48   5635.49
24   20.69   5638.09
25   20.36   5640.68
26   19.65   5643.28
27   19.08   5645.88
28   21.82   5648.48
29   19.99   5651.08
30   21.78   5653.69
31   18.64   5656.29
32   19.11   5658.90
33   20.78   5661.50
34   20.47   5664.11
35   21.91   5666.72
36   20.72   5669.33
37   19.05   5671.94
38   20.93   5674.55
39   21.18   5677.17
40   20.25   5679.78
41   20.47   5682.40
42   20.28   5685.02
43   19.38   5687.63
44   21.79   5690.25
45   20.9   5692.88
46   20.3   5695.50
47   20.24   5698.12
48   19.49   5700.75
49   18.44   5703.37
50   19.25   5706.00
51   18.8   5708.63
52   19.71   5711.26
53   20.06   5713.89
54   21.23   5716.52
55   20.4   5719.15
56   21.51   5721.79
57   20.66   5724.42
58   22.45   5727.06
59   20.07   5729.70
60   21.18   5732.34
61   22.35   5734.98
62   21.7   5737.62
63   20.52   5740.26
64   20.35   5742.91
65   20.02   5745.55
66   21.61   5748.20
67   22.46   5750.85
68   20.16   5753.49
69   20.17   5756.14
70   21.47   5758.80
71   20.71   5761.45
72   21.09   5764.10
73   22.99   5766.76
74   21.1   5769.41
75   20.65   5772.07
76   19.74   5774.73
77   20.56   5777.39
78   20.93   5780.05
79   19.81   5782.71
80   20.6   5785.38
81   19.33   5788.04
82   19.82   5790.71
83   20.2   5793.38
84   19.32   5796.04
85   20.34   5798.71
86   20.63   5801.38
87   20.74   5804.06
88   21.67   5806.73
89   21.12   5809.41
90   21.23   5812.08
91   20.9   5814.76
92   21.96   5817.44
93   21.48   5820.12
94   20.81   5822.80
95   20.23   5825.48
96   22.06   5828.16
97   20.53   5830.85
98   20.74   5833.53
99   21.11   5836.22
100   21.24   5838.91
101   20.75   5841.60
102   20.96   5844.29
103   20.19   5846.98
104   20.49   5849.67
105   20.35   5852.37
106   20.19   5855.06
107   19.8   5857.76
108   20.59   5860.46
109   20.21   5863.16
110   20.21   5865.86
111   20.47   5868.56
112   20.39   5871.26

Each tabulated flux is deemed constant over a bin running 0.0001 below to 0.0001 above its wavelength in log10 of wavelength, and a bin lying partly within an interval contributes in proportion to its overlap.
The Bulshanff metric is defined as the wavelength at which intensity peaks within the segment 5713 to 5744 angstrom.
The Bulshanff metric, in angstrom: 5727.06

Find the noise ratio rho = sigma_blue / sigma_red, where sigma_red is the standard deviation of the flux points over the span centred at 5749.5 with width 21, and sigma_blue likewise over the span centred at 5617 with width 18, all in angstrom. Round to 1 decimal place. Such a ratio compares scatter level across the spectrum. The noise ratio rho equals 1.1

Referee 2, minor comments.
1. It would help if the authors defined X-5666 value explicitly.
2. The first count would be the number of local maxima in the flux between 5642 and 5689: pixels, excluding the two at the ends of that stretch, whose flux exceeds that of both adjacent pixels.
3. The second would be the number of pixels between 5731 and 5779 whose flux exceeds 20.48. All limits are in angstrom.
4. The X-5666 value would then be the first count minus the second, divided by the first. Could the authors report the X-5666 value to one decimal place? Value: -1.2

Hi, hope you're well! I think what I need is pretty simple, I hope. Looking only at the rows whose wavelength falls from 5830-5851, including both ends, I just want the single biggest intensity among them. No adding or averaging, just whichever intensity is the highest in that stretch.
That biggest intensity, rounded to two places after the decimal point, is 21.24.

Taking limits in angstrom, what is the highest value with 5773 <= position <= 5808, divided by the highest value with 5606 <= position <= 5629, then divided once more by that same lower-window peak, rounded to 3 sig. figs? 0.0466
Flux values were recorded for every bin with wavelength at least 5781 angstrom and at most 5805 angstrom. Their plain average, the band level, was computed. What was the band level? 20.1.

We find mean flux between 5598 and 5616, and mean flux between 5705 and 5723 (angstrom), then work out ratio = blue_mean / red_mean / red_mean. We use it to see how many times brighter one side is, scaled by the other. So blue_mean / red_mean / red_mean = 0.0490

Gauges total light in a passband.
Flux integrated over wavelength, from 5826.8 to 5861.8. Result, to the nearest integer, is 724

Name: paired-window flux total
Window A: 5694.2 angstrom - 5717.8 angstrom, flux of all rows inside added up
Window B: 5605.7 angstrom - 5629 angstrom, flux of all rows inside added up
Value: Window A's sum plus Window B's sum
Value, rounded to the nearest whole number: 359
